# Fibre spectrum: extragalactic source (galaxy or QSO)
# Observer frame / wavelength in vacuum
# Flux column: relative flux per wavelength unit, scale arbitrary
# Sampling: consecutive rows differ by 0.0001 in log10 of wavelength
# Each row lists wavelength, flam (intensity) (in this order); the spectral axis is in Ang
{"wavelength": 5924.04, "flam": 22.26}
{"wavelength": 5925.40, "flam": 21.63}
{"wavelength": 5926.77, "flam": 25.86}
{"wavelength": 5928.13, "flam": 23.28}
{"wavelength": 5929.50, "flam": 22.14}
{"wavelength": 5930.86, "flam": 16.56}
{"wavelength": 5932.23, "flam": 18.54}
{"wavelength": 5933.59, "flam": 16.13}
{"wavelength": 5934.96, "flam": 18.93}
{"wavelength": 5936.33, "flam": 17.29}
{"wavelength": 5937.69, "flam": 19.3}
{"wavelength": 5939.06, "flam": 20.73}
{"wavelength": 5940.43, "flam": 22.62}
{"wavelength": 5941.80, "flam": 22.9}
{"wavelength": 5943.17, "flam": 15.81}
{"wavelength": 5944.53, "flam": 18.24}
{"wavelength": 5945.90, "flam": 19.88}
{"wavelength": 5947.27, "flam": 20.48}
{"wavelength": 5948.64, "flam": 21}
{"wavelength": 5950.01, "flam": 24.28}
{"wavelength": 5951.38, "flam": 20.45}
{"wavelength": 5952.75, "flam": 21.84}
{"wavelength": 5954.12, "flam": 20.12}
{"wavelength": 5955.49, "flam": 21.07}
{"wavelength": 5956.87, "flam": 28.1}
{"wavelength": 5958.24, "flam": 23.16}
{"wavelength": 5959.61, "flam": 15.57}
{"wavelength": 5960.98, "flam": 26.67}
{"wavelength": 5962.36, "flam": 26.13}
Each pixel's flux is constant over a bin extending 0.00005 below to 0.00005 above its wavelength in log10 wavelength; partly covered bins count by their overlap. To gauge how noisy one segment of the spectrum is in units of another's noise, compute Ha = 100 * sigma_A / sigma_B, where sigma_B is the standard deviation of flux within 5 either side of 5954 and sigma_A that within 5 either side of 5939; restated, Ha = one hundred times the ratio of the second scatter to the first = 94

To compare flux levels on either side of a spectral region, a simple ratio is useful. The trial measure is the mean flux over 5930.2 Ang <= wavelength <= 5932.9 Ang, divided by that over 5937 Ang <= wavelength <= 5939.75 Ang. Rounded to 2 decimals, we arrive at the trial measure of 0.88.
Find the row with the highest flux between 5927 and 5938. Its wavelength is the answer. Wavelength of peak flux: 5928.13 Ang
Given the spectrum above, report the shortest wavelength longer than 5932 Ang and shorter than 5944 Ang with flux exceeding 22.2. 5940.43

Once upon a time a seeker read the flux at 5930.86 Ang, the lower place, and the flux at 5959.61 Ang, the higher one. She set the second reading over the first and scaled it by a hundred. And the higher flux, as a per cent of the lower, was 94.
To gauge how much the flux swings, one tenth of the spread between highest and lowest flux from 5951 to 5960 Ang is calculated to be 1.3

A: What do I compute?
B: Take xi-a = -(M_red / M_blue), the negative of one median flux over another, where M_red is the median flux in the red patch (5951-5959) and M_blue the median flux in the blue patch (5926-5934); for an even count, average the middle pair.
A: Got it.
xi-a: -1.05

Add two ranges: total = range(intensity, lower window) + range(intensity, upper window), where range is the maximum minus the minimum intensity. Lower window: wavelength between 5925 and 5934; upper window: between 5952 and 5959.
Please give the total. 17.7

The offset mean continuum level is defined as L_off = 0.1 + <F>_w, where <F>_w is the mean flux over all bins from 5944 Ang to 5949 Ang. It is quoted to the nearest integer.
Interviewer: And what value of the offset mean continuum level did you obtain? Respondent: 20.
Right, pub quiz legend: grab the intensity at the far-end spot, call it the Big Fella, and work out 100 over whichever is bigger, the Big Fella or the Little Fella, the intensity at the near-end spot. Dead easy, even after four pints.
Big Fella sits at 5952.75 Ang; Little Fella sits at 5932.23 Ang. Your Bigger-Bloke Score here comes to 4.58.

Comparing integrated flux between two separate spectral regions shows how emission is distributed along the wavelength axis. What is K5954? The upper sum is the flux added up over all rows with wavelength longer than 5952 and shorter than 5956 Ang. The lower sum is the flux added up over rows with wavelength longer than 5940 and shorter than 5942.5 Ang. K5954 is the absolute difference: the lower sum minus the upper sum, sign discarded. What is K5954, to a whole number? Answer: 18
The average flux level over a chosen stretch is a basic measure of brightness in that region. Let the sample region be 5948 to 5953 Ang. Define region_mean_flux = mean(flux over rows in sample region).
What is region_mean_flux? 21.9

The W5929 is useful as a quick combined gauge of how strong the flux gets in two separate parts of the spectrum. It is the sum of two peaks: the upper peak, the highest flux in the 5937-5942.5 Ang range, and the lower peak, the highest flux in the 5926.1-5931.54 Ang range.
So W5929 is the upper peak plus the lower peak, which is 49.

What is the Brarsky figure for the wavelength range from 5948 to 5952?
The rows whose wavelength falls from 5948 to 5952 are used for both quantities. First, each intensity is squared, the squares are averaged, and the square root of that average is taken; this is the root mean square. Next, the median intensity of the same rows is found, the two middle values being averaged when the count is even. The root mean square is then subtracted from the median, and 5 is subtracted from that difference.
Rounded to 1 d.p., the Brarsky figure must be -6.0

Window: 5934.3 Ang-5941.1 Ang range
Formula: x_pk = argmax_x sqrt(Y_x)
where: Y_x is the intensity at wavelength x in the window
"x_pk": 5940.43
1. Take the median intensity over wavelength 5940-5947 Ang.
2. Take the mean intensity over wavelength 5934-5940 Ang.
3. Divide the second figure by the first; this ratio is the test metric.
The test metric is 0.96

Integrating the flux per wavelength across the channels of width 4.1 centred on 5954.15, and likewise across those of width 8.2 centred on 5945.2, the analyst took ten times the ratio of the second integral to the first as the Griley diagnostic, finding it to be 19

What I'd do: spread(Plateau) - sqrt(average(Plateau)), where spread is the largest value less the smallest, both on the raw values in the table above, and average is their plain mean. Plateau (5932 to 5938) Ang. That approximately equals -1.1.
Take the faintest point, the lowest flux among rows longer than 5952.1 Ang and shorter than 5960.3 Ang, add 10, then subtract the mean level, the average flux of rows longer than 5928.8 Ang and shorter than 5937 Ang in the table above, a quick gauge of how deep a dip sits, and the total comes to 7.3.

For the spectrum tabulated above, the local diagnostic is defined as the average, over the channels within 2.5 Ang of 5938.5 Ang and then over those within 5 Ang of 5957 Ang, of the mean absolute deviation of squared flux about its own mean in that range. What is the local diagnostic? 104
